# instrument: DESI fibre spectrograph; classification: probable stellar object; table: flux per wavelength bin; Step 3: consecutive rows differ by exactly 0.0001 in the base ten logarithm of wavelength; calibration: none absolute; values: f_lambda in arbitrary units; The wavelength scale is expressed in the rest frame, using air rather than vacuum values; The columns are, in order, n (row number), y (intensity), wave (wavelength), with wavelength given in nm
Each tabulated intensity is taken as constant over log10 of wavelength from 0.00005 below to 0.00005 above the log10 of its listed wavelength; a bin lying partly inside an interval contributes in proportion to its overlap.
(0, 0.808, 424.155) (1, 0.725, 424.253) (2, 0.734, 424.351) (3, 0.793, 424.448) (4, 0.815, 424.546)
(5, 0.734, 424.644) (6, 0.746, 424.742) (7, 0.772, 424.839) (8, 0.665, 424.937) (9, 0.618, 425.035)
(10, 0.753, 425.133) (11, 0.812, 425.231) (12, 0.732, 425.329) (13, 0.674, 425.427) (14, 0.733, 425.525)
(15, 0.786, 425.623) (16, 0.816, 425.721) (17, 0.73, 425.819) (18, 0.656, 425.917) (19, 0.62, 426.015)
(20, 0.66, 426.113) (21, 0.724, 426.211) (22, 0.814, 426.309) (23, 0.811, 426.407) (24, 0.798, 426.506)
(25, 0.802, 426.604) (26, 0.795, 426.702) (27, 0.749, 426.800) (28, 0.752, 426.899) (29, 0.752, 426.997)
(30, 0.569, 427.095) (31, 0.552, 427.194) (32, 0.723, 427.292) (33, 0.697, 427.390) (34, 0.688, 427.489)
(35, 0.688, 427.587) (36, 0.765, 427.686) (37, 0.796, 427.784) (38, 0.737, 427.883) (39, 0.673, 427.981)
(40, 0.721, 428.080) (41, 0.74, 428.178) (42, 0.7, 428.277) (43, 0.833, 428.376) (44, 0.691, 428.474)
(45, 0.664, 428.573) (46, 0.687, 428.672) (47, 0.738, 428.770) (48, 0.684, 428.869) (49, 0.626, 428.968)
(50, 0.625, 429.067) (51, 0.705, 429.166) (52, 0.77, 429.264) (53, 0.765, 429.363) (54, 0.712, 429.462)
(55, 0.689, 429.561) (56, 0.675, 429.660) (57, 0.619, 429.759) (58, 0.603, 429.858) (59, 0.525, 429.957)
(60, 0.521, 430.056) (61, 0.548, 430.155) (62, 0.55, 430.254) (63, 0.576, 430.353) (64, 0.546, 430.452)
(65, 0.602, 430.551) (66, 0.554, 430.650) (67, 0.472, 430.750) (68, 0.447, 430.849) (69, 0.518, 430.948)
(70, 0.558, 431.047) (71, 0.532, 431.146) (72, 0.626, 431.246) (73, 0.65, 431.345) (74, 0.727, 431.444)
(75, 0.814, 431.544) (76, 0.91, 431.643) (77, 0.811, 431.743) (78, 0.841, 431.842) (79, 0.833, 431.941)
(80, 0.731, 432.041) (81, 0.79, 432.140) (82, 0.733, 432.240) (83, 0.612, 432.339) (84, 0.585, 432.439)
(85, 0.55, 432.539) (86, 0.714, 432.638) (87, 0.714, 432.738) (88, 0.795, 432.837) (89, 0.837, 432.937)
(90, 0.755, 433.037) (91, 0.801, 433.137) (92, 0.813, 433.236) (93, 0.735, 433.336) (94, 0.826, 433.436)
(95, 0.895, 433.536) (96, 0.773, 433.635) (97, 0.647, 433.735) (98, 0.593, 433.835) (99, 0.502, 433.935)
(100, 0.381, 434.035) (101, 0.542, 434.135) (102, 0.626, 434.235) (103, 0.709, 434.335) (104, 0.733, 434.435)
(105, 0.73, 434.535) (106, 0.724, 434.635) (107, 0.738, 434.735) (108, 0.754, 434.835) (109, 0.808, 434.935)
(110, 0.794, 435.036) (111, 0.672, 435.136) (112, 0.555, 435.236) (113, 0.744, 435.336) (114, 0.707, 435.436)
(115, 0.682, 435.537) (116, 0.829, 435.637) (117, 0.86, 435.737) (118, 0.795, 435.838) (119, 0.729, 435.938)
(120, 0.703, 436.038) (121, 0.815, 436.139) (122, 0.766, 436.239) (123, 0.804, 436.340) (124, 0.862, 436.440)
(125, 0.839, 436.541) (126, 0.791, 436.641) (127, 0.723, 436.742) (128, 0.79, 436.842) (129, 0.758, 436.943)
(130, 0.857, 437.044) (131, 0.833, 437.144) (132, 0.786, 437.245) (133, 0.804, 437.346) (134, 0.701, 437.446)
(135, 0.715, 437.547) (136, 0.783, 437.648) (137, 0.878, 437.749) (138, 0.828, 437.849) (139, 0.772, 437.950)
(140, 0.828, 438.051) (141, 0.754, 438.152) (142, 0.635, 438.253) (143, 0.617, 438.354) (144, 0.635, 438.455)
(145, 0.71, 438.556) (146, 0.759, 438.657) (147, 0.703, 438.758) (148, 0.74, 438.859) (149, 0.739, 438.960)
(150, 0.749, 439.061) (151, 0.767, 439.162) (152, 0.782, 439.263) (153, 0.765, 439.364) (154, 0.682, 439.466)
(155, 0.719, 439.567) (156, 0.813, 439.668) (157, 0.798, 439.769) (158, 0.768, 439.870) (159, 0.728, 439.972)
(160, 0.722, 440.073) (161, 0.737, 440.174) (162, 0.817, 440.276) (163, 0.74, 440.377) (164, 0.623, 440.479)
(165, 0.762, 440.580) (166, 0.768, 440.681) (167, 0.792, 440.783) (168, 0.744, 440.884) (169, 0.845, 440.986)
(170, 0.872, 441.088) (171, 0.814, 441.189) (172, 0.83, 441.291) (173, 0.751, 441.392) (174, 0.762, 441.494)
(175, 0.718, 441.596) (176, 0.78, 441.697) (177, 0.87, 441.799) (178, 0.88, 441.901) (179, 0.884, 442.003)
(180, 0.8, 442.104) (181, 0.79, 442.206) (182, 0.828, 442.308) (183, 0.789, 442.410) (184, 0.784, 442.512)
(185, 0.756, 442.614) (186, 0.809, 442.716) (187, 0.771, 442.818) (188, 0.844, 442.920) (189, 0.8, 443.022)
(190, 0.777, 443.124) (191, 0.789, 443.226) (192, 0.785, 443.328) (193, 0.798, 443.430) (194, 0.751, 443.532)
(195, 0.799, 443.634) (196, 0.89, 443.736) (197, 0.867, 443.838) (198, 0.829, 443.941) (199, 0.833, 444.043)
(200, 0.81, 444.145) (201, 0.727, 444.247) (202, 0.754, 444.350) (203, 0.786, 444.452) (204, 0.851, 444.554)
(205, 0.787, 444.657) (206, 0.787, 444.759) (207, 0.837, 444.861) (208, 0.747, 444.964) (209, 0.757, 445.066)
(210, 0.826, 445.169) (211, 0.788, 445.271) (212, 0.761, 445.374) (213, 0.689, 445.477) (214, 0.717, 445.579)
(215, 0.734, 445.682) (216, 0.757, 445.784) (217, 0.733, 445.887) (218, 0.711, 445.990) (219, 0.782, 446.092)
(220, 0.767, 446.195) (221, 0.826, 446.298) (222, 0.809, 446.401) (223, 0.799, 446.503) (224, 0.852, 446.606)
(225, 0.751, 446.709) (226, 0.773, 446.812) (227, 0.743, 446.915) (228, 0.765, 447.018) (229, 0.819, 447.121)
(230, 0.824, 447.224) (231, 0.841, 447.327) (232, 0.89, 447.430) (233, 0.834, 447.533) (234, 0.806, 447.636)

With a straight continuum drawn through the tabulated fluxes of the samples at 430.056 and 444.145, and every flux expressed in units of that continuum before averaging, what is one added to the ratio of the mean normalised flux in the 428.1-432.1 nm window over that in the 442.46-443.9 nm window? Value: 2.25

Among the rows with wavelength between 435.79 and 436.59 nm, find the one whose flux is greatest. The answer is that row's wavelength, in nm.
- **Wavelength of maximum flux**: 436.440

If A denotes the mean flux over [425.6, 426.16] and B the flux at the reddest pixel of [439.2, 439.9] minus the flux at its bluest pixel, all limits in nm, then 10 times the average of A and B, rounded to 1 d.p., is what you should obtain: 3.5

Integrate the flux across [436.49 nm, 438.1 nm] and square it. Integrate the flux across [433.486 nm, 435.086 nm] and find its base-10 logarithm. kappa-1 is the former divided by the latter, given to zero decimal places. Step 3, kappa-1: 41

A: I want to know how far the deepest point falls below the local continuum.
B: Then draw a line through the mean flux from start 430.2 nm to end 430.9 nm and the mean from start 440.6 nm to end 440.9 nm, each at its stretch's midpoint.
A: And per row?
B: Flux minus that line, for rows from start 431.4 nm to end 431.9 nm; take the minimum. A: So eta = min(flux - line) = 0.17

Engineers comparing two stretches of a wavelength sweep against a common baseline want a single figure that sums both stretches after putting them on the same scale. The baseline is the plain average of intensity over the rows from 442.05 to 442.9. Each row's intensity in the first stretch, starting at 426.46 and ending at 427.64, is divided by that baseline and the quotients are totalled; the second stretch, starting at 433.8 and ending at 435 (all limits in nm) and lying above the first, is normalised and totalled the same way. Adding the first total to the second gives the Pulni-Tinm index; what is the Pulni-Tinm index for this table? 20.7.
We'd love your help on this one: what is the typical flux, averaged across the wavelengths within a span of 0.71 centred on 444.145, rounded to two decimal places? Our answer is 0.80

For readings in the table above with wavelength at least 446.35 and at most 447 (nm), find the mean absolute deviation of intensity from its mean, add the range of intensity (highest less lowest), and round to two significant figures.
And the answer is 0.14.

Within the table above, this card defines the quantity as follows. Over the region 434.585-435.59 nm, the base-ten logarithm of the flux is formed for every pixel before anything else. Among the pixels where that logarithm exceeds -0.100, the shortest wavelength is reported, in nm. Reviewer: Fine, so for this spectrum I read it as 434.935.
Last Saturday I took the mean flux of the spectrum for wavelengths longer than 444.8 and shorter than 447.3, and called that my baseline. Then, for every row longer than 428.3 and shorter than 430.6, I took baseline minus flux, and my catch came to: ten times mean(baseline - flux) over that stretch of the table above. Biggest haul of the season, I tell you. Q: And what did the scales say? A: 1.2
